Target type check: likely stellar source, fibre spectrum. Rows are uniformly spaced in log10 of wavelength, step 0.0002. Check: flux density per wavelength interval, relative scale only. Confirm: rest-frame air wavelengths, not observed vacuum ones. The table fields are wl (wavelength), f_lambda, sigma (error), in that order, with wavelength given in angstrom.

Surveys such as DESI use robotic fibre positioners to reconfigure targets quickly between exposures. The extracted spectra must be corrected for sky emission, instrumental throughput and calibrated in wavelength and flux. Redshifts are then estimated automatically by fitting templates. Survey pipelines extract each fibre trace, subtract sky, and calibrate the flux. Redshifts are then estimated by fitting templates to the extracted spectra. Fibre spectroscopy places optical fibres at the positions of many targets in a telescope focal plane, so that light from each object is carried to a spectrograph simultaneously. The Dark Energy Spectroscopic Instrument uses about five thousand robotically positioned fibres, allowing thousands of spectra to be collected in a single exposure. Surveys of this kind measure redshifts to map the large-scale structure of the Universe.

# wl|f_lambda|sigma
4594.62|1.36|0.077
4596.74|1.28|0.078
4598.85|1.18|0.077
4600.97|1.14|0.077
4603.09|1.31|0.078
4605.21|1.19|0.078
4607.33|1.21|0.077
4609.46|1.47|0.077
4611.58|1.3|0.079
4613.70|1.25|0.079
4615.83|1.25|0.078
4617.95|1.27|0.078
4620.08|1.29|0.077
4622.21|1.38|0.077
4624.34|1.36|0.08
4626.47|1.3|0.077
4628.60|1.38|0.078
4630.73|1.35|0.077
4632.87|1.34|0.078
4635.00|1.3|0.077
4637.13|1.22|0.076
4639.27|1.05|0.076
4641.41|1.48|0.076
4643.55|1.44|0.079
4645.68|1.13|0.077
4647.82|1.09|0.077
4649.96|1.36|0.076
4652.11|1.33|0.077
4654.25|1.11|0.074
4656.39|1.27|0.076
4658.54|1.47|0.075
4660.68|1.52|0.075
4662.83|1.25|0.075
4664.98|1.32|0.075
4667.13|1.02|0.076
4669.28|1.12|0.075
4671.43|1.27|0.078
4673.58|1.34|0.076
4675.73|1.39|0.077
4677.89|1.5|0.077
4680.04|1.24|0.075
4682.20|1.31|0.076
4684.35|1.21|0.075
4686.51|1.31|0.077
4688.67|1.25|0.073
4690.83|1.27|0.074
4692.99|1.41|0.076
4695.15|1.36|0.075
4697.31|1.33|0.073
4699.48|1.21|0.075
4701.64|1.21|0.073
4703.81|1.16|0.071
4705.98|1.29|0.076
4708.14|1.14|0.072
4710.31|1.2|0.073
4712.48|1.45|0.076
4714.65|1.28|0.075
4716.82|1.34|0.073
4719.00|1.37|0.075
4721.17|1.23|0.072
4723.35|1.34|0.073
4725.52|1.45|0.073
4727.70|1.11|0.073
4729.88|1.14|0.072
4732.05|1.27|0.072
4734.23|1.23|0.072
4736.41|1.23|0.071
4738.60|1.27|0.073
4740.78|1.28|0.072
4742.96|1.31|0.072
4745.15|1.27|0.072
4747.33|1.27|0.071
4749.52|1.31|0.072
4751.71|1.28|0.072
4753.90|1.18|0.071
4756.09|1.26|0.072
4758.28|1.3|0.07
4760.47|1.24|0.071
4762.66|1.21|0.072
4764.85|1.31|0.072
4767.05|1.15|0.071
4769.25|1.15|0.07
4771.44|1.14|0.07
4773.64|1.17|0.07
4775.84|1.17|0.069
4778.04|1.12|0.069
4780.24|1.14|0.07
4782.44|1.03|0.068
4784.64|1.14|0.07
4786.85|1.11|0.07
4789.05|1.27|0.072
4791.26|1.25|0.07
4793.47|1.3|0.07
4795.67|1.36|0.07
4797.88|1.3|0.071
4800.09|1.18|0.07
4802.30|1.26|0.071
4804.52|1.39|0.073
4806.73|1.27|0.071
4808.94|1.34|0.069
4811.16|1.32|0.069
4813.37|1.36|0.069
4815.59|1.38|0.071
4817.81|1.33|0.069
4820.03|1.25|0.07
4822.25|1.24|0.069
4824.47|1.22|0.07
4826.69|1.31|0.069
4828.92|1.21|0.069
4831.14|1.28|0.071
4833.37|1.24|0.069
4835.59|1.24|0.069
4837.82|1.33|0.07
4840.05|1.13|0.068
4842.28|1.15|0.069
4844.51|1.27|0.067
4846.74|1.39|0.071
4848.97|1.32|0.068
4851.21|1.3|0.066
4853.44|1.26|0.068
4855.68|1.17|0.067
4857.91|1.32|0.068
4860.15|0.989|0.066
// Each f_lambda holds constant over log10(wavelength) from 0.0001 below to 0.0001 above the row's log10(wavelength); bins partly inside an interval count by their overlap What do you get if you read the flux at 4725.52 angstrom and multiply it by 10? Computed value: 14.5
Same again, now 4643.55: 14.4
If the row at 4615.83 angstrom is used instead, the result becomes 12.5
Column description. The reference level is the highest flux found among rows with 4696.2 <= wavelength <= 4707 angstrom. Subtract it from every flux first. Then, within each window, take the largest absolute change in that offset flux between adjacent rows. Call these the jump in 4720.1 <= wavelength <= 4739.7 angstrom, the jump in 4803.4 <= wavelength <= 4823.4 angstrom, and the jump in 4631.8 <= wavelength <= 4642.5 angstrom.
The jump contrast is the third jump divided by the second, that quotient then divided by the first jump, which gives 11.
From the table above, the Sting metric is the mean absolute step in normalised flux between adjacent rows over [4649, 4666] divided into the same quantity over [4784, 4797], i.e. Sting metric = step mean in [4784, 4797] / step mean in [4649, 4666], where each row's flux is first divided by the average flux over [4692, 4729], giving 0.45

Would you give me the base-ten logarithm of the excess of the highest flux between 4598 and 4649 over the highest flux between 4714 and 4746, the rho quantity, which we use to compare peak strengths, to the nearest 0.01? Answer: -1.52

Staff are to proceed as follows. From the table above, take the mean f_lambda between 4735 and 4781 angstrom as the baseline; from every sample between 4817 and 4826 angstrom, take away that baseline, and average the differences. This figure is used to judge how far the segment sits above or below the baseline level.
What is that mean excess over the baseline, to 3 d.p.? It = 0.033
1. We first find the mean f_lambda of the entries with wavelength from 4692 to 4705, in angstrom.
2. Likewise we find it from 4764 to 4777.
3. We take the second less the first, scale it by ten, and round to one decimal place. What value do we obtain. -1.0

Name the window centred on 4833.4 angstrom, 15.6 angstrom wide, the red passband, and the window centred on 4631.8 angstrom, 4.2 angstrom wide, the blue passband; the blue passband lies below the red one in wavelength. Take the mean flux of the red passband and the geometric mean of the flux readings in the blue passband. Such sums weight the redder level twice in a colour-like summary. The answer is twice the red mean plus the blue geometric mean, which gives 3.84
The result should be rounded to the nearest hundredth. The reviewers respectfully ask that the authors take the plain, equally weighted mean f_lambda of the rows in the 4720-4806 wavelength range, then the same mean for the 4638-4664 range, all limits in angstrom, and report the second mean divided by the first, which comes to 1.05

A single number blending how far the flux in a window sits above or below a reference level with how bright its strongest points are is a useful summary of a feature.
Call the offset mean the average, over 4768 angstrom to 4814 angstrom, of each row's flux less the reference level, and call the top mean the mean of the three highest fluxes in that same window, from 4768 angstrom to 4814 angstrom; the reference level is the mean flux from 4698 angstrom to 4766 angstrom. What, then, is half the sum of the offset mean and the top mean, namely 0.67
